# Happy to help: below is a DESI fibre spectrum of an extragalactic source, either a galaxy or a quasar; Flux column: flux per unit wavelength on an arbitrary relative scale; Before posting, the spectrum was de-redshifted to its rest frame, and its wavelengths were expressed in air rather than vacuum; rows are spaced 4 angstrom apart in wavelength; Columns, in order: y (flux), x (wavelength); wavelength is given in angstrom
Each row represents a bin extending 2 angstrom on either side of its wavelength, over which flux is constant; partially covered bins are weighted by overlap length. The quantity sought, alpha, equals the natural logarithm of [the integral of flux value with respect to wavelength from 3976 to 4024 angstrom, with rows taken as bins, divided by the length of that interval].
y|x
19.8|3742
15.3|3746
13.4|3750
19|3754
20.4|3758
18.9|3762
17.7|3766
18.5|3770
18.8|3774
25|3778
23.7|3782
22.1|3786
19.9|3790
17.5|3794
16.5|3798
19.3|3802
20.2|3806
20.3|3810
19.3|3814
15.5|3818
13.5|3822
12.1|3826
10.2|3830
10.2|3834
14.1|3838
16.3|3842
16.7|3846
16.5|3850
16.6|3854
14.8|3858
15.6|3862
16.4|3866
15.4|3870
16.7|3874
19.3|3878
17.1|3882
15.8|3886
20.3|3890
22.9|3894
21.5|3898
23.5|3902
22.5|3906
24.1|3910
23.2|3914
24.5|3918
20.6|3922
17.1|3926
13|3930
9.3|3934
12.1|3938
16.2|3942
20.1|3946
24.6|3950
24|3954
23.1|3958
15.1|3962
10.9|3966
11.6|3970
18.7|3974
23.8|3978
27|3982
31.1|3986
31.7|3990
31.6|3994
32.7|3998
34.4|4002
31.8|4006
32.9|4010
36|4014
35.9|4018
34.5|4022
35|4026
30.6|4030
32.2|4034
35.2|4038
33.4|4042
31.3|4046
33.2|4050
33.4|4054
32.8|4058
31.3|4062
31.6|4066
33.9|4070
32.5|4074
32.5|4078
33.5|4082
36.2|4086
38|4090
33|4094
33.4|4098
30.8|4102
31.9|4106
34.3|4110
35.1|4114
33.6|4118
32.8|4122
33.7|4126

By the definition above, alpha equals 3.46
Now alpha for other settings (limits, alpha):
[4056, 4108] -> 3.50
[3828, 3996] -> 2.94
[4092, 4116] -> 3.50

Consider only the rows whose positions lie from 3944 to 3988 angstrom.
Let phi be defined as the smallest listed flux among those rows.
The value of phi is 10.9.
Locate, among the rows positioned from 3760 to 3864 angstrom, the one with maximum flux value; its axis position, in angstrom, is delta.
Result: 3778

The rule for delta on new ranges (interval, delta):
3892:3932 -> 3918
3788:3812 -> 3810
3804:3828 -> 3810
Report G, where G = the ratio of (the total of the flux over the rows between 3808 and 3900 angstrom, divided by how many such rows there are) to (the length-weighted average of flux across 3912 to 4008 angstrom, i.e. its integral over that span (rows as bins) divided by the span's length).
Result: 0.7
